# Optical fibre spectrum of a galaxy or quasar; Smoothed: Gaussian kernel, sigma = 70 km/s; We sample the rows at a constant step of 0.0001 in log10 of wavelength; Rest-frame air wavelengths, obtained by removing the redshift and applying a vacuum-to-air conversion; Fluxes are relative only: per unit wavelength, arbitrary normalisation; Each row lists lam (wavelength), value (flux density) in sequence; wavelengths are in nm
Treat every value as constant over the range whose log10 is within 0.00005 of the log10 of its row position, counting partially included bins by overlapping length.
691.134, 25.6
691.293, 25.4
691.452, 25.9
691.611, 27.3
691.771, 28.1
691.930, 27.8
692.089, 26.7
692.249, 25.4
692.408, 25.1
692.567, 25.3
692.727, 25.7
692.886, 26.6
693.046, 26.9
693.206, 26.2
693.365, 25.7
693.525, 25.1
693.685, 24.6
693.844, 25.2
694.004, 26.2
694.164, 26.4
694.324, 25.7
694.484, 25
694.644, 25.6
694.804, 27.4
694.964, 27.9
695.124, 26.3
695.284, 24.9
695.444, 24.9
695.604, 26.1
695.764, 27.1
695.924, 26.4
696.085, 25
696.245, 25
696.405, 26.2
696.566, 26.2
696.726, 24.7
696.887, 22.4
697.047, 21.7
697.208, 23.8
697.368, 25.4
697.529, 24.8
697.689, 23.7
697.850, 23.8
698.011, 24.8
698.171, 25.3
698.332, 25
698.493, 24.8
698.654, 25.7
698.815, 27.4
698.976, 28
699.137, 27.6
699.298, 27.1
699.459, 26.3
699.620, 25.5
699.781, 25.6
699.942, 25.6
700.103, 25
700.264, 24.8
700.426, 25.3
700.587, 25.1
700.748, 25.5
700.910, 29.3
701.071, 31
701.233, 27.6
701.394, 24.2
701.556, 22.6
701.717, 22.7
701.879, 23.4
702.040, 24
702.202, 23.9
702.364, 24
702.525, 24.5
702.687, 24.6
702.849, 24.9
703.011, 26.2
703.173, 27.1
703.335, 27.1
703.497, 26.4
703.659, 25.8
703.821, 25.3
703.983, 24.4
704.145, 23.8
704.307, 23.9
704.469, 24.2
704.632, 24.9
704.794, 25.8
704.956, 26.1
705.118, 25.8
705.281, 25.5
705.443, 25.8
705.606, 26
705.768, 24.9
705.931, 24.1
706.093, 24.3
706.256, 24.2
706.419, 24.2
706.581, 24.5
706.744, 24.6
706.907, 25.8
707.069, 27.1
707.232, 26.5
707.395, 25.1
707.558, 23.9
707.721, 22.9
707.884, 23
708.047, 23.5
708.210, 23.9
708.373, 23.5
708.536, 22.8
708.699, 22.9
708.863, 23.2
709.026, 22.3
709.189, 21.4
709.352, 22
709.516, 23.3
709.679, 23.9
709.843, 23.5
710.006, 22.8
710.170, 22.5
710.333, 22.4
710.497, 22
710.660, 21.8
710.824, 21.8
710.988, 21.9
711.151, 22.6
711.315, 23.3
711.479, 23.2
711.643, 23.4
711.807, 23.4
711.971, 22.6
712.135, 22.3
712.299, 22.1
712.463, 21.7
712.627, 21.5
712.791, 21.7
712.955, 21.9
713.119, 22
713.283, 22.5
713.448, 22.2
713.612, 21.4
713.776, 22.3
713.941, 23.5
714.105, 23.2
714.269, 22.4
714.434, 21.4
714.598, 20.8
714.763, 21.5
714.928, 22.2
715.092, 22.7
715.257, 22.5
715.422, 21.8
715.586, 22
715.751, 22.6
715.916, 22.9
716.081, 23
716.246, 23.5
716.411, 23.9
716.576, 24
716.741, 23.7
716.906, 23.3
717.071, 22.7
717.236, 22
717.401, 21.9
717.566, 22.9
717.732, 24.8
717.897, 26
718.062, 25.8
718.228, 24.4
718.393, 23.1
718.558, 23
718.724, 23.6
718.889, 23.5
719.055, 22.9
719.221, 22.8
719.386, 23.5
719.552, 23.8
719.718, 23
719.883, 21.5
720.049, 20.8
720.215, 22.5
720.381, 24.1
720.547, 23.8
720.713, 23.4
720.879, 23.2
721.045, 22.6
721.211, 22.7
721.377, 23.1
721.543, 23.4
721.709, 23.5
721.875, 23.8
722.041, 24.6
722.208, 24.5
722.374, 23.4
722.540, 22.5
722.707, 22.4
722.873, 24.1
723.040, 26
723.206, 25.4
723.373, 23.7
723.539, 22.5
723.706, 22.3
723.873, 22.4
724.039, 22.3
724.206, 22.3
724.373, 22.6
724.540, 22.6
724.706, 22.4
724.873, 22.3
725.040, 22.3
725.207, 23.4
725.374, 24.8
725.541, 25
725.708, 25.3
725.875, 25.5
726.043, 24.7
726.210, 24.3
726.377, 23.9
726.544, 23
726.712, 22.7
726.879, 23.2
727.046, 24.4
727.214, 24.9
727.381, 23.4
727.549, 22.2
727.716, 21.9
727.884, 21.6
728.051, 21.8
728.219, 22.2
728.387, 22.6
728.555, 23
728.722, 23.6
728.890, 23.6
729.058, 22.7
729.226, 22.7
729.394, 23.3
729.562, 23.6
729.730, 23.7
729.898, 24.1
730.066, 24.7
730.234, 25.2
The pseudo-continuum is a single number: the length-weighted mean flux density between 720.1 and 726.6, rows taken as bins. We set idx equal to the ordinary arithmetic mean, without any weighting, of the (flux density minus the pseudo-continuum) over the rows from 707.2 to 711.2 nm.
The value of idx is -0.5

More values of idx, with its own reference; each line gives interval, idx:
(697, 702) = 1.9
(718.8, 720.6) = -0.6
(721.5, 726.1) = 0.1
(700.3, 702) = 2.2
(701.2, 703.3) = 1.1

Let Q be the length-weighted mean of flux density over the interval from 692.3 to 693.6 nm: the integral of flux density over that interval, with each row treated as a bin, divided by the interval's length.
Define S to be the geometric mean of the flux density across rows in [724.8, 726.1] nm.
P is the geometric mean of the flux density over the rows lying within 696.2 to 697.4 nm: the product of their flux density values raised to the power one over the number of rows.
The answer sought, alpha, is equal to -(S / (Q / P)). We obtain -22.8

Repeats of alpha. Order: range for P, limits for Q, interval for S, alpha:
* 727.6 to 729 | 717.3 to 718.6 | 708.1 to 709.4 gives -21.3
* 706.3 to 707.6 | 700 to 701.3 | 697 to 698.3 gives -22.8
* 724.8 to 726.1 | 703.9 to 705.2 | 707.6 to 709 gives -22.5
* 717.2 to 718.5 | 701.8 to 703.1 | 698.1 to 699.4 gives -25.6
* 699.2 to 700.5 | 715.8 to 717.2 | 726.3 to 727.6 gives -25.8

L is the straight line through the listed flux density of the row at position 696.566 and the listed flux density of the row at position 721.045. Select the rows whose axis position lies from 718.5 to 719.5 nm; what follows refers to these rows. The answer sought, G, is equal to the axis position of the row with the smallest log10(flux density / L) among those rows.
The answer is 719.221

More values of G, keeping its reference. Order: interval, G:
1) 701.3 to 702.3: 701.556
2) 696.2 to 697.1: 697.047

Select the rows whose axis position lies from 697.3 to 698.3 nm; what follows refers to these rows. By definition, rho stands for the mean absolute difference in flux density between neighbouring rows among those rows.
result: 0.66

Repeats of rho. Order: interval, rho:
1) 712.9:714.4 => 0.61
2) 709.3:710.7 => 0.50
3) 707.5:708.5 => 0.48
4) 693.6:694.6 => 0.64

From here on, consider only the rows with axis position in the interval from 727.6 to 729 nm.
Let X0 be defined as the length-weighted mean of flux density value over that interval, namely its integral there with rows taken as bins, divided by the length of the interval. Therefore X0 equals 22.5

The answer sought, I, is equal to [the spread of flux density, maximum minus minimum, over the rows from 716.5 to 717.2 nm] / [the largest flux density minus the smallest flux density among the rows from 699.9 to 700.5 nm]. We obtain 2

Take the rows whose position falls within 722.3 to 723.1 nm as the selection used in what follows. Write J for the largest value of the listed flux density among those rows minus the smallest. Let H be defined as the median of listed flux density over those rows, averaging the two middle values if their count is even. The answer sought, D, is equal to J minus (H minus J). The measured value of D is -16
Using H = 23.4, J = 3.6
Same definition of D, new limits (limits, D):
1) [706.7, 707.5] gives -21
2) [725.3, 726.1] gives -23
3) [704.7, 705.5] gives -25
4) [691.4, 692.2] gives -23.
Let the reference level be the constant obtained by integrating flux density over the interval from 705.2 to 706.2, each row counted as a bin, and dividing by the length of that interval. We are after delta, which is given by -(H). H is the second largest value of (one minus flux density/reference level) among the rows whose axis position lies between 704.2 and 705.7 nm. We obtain -0.035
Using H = 0.035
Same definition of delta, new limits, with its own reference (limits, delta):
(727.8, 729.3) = -0.131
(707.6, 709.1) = -0.091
